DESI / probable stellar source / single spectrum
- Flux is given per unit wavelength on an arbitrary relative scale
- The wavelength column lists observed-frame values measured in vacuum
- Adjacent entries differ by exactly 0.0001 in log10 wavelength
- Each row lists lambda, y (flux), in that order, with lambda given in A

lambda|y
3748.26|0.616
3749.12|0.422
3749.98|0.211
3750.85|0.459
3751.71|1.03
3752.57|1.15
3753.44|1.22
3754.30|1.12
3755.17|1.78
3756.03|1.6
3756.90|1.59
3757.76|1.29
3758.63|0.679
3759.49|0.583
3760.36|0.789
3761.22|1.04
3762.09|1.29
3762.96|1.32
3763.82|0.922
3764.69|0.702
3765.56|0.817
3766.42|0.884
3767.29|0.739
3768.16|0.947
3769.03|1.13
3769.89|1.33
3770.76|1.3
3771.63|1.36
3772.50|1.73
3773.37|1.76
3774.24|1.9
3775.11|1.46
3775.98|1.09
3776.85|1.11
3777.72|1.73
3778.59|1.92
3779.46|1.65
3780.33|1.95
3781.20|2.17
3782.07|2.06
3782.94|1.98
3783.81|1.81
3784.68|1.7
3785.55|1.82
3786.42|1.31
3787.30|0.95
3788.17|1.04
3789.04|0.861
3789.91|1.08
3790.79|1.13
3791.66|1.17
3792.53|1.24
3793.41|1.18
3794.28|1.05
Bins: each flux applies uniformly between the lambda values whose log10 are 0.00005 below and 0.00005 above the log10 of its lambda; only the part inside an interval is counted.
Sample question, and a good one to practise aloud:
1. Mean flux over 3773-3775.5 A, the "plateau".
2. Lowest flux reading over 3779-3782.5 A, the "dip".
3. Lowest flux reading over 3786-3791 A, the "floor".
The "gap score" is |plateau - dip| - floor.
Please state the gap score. -0.80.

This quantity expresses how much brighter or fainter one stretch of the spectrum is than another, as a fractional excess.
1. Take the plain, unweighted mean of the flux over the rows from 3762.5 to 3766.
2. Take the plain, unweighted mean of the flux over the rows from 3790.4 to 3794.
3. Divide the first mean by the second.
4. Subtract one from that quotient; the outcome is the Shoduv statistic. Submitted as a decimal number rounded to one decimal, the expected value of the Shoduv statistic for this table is -0.2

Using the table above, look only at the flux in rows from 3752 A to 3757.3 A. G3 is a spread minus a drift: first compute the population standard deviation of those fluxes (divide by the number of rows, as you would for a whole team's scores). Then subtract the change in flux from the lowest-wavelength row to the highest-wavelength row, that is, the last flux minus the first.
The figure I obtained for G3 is -0.18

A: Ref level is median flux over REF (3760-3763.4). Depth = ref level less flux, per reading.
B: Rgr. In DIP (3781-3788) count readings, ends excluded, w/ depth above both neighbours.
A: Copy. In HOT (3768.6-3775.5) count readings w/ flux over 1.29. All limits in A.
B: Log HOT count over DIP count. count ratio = 7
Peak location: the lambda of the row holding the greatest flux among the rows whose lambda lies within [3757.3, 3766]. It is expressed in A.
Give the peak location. 3762.96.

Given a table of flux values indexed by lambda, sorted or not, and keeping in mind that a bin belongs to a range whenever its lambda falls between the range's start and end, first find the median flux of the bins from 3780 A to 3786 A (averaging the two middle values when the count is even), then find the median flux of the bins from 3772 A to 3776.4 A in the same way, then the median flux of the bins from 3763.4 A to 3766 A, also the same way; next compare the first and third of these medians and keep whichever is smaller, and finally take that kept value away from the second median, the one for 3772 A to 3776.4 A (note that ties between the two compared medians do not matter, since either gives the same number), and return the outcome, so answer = 0.91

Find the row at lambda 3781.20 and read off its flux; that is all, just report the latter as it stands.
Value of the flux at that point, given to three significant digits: 2.17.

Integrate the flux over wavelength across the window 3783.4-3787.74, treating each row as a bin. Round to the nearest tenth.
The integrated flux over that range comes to 6.6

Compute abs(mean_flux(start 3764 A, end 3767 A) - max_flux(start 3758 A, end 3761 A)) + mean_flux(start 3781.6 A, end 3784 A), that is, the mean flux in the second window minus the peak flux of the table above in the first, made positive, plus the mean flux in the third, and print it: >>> 2.0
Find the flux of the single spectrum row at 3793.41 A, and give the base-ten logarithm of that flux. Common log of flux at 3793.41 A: 0.072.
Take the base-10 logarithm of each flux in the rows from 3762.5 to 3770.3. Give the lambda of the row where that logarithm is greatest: 3769.89 A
